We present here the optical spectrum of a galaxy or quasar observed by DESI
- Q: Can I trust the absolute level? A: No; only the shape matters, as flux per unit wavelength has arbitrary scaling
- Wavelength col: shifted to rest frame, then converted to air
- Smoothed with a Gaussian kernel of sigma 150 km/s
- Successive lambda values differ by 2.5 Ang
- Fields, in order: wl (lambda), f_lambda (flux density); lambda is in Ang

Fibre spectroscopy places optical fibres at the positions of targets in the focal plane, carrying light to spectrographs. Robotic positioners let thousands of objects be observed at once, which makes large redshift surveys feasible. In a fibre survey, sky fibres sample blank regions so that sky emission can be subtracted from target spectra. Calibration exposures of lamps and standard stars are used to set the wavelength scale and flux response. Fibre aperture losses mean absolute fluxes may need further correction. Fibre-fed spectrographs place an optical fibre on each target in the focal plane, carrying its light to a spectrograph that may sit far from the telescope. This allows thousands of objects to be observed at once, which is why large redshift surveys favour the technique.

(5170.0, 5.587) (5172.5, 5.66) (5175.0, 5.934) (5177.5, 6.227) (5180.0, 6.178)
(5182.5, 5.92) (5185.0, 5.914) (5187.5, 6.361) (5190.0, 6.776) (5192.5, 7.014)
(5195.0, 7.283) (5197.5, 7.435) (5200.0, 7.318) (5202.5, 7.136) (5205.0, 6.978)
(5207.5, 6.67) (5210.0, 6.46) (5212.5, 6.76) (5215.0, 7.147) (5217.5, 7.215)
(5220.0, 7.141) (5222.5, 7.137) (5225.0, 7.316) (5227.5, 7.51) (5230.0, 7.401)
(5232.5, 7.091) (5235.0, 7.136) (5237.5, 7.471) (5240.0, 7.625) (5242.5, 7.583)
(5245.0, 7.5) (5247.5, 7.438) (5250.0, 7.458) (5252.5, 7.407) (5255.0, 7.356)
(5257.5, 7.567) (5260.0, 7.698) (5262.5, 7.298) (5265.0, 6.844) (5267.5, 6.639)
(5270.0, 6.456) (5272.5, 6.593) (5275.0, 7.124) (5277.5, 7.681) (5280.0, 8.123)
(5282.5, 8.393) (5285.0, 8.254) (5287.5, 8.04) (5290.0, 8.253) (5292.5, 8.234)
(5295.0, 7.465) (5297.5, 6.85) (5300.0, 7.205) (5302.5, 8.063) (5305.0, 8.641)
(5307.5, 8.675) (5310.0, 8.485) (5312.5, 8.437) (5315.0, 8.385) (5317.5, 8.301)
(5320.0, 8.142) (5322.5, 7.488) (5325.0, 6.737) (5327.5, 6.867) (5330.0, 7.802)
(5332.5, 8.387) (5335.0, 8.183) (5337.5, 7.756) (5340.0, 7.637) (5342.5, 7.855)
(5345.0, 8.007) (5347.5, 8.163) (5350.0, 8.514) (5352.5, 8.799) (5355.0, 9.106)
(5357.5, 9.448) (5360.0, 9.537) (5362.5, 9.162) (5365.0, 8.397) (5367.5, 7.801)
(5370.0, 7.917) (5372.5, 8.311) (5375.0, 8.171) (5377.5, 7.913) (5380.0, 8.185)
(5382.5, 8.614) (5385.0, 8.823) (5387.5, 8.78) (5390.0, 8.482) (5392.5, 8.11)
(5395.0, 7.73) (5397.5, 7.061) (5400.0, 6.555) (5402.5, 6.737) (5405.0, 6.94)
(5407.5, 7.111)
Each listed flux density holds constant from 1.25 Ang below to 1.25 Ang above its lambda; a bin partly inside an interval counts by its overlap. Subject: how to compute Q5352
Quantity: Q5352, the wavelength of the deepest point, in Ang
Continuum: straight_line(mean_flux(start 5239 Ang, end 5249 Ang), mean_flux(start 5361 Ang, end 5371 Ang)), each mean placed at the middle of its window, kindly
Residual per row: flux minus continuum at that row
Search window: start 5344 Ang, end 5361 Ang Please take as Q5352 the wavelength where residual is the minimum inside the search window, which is 5345.0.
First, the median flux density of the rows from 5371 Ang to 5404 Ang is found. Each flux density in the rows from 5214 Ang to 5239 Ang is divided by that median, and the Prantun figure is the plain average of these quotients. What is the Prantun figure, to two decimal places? 0.89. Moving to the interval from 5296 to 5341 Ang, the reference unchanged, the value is 0.97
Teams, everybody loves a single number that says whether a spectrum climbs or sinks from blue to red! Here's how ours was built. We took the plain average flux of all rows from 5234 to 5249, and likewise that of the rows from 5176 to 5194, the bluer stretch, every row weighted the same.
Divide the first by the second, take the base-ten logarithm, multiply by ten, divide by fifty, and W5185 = 0.0141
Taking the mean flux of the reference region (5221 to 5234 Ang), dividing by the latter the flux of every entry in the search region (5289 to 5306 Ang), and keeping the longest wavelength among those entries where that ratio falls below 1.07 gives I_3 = 5300.0 Ang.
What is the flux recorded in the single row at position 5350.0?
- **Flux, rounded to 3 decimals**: 8.514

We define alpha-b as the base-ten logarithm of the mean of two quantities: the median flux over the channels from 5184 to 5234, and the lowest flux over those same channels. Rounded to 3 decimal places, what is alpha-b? 0.815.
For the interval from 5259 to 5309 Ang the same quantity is 0.850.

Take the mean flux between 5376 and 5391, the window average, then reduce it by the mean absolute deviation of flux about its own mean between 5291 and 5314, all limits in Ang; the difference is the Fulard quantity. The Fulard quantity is 7.91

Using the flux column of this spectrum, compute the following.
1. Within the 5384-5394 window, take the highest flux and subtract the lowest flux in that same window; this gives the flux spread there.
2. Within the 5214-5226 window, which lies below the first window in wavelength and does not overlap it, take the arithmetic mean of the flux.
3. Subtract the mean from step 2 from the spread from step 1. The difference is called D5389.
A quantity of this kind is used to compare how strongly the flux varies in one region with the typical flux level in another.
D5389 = -6.48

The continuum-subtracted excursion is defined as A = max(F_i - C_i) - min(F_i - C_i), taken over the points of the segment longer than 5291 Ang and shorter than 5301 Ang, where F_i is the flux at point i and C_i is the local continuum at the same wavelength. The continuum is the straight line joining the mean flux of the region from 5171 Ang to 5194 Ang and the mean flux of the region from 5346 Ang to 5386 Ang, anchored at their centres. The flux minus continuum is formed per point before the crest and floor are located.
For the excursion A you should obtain 1.4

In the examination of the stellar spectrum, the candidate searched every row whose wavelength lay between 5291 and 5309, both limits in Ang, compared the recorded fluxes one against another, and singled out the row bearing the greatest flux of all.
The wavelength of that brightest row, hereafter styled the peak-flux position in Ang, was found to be 5307.5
